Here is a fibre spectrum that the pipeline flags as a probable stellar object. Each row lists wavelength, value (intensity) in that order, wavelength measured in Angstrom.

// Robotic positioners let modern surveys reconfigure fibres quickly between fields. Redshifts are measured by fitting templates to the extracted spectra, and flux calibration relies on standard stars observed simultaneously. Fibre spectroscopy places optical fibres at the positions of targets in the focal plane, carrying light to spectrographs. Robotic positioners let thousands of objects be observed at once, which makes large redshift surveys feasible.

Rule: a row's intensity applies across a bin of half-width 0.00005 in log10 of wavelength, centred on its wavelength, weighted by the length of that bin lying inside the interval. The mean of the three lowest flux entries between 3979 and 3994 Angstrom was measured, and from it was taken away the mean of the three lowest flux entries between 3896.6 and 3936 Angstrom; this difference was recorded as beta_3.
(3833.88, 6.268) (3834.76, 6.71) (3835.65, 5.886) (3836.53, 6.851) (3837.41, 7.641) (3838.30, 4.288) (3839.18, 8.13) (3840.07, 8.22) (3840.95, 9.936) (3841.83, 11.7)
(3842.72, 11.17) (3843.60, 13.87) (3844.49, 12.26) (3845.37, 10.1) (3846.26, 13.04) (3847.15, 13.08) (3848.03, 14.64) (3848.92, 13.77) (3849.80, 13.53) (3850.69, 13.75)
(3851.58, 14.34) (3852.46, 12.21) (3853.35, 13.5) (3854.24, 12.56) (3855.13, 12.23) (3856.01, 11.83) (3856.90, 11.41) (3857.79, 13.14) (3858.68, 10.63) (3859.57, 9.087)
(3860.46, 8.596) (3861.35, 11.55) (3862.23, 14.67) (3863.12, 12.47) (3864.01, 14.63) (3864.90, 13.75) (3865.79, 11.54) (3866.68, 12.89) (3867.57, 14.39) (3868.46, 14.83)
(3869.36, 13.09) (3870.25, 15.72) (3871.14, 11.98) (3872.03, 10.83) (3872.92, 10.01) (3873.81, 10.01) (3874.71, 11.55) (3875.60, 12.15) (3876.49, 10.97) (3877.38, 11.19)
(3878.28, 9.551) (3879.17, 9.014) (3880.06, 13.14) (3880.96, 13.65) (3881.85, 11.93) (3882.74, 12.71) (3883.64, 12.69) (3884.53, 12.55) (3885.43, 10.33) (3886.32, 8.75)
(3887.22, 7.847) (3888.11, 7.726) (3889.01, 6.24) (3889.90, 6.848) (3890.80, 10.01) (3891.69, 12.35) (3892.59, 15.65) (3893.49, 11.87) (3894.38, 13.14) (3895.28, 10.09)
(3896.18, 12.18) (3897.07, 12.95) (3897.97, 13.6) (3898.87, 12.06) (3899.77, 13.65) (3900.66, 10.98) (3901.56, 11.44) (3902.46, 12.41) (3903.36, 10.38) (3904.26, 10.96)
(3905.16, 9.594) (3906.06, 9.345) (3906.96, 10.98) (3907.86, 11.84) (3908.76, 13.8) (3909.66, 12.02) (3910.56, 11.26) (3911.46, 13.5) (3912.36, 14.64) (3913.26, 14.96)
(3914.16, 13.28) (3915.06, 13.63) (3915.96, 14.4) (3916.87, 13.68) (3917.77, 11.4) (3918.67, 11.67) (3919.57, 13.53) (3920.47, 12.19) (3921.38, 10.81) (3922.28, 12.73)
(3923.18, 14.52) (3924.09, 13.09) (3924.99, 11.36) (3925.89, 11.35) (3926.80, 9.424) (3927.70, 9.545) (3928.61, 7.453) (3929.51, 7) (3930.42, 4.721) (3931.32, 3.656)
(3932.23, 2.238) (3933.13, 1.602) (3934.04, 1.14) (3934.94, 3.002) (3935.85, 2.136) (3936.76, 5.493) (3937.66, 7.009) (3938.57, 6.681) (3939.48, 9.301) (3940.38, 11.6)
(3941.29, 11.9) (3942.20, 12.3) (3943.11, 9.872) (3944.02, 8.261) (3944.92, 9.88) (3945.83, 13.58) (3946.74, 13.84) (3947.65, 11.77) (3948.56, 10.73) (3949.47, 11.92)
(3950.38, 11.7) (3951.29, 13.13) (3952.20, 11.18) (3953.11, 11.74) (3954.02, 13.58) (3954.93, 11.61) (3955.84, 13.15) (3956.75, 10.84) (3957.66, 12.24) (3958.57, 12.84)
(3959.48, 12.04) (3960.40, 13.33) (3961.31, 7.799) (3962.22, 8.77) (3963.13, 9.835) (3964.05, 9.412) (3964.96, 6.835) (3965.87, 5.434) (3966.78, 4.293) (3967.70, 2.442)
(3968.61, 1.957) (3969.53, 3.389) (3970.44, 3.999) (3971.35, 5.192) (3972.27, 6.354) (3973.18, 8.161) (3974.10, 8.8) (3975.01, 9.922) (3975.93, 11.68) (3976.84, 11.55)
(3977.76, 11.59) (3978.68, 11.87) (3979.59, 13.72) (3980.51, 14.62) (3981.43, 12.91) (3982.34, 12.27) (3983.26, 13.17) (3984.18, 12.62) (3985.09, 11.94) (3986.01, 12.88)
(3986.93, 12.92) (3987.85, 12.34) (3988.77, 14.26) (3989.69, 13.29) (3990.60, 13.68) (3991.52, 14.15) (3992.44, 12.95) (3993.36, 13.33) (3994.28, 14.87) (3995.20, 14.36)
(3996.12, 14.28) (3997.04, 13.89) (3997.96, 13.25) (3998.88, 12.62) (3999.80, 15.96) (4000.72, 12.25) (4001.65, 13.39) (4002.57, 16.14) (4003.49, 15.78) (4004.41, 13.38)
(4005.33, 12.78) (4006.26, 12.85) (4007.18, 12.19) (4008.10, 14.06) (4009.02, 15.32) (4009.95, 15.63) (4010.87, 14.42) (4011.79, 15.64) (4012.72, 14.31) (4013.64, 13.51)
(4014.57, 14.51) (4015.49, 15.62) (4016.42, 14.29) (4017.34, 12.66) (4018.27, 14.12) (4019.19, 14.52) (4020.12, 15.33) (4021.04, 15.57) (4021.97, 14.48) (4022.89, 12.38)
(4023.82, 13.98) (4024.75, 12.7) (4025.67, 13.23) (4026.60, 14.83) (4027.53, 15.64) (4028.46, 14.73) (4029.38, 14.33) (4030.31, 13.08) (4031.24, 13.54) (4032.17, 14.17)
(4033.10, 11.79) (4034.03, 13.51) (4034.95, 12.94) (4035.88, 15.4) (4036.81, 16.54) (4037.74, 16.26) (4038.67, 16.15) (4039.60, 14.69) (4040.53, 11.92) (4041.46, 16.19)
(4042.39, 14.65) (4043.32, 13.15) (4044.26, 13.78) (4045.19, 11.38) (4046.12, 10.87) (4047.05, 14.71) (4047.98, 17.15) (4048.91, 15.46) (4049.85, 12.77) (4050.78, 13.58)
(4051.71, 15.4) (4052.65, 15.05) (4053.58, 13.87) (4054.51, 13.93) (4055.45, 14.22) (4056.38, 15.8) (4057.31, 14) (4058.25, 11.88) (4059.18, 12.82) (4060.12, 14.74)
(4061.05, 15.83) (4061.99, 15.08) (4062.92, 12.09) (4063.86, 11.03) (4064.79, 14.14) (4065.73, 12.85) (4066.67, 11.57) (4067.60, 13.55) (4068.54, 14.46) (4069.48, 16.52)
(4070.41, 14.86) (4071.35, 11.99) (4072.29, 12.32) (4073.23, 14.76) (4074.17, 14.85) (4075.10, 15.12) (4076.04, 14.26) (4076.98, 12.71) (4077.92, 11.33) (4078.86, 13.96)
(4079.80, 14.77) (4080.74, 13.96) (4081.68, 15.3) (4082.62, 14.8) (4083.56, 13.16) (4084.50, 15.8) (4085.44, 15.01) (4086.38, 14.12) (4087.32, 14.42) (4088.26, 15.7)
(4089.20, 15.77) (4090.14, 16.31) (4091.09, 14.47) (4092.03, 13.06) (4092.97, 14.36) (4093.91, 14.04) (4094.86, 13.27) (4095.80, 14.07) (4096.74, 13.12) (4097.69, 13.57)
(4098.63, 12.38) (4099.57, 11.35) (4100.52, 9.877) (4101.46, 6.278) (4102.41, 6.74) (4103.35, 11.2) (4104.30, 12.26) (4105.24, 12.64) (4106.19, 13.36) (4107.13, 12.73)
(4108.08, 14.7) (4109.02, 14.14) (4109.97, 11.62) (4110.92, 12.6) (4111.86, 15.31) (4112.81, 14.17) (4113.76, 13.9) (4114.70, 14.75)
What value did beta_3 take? 11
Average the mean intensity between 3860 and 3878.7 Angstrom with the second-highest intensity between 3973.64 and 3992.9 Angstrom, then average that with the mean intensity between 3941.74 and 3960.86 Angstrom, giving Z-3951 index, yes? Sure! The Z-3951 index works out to 12.6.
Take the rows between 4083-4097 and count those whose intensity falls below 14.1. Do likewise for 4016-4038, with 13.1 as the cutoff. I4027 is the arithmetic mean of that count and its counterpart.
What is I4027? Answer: 6.0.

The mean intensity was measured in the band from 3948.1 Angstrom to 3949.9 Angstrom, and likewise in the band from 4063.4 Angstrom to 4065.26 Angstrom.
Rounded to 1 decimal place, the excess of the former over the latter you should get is -1.3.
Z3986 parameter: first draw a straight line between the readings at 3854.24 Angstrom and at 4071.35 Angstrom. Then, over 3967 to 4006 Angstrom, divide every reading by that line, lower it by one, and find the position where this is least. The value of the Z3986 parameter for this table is 3968.61 Angstrom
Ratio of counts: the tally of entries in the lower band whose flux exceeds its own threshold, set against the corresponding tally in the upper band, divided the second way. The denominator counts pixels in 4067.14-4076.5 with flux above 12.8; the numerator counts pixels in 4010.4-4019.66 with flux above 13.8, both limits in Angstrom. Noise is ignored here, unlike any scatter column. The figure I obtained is 1.00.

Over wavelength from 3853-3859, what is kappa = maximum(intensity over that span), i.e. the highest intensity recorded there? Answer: 13.5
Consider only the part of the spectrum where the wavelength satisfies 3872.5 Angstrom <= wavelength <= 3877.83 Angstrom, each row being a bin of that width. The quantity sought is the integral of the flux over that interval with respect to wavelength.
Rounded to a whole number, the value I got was 59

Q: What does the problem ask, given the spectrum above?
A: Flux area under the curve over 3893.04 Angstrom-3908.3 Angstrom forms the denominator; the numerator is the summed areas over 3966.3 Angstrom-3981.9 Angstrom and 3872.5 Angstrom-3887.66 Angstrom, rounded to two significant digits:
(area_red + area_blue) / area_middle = 1.7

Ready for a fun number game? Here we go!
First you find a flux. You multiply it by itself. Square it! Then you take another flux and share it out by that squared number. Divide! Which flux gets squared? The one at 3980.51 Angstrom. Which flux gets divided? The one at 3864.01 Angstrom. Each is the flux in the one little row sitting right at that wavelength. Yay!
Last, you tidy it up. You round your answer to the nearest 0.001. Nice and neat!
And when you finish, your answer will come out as 0.068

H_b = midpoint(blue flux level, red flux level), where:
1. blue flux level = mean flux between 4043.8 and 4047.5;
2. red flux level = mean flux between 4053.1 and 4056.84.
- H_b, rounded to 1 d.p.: 13.6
